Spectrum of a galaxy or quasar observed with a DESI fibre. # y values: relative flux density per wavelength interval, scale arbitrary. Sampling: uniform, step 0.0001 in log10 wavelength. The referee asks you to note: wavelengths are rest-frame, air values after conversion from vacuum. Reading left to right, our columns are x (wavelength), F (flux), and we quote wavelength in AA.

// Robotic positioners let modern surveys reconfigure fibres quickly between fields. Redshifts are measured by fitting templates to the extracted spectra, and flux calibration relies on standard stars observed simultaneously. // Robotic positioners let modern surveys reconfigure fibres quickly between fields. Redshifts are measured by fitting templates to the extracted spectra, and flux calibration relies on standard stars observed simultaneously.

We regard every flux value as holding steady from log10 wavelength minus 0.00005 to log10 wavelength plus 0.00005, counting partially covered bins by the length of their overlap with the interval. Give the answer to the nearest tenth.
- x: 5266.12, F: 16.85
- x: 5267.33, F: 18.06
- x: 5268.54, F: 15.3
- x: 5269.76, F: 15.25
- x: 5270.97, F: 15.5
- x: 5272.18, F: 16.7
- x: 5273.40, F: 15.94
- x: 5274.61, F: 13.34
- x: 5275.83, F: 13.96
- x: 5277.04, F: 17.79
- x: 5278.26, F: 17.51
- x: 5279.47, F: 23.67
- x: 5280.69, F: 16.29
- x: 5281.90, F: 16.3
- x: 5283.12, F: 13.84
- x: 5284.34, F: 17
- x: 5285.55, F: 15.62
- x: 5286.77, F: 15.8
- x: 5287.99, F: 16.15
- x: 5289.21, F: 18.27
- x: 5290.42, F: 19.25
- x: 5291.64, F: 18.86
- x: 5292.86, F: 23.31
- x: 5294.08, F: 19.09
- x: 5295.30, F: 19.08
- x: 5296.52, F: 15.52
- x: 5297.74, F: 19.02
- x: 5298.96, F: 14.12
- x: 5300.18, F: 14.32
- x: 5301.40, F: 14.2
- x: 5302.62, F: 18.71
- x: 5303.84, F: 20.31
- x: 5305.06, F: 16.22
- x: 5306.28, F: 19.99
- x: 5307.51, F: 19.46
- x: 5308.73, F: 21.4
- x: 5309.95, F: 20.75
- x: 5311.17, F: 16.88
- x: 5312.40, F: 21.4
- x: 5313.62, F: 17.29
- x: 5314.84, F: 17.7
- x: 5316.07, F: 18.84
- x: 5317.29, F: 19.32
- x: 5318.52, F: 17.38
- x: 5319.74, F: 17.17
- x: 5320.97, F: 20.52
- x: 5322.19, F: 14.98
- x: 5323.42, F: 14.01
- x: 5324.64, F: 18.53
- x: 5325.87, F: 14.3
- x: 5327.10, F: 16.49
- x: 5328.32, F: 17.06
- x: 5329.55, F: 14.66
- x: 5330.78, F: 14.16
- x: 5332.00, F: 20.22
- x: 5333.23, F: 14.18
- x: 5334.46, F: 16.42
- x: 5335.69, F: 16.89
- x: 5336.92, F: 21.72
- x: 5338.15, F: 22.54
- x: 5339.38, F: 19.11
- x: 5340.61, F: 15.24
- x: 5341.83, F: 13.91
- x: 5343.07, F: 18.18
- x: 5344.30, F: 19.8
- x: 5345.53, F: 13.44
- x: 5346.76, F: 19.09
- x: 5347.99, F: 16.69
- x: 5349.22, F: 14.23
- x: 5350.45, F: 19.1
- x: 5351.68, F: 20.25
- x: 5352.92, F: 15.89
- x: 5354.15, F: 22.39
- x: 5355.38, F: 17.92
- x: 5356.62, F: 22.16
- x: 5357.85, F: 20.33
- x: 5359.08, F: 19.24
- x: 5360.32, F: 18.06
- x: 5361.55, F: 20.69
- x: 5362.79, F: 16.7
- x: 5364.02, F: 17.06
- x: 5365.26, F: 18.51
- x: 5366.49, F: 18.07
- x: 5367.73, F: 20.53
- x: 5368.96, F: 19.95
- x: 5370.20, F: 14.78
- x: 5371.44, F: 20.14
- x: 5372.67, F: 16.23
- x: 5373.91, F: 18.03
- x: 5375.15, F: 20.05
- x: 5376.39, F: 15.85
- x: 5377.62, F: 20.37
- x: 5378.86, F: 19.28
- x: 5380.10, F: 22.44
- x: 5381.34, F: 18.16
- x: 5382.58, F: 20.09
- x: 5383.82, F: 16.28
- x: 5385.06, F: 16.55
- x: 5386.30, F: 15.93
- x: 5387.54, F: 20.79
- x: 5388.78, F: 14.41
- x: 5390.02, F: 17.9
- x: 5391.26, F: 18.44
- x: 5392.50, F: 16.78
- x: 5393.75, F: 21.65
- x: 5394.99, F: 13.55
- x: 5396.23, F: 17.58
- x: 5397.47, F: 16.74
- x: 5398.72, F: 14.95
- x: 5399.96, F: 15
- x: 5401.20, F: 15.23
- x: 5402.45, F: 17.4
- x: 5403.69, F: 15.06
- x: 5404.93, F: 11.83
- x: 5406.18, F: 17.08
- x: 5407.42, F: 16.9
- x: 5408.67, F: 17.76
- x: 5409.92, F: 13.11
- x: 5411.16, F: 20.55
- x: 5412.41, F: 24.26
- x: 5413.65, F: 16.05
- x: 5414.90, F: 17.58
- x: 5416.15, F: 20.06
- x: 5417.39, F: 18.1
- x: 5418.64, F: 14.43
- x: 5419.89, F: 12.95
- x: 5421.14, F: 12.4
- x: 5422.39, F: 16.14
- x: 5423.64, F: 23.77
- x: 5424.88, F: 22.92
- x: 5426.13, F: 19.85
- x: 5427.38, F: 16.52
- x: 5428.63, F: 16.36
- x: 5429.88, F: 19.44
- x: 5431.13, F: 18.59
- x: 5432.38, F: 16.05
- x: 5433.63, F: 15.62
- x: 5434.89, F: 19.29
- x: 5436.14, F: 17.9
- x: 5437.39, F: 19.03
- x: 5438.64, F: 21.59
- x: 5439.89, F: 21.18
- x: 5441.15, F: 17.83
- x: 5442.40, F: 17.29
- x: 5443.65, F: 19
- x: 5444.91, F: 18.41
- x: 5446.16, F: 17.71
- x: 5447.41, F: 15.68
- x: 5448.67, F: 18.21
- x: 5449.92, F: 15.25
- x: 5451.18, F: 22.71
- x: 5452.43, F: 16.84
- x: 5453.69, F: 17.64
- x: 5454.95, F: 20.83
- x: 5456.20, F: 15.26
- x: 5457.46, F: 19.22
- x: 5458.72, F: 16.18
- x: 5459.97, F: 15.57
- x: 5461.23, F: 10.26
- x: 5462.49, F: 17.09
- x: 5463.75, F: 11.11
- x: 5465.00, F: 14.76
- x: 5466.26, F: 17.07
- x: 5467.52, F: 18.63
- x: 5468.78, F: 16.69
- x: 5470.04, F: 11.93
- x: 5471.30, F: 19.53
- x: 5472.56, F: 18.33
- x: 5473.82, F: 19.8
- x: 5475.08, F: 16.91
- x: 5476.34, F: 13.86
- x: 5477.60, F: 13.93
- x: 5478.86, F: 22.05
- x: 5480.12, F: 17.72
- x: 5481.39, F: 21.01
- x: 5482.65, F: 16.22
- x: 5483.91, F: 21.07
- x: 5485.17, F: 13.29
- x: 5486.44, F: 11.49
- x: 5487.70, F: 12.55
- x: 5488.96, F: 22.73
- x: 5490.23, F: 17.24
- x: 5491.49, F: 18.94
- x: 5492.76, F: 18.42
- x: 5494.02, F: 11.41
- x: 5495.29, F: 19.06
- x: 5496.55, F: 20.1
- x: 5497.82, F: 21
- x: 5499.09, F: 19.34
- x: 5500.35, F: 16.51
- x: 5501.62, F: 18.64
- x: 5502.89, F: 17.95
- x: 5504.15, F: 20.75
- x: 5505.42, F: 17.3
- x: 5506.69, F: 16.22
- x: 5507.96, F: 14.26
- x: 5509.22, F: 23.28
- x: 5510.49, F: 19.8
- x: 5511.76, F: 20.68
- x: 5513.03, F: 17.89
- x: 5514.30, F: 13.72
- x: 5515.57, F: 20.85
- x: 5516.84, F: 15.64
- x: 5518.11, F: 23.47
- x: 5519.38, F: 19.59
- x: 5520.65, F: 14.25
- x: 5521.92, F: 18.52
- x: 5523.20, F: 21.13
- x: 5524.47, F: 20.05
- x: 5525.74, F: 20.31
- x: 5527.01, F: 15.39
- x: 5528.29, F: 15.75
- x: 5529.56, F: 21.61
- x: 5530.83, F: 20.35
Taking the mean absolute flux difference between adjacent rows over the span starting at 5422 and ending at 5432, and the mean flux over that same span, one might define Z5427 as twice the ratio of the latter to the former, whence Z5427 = 14.2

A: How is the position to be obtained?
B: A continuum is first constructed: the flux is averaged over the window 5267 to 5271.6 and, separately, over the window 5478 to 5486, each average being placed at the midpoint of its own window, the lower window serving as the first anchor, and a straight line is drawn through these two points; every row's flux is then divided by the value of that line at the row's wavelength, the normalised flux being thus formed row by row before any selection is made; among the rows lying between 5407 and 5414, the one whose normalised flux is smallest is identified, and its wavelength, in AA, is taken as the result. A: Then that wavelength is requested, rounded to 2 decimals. 5409.92 AA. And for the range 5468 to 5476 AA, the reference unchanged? 5470.04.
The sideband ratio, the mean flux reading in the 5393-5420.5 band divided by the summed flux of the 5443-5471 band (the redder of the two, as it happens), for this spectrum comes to 0.0457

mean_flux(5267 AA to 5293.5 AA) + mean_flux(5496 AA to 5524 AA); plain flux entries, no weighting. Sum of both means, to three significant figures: 35.7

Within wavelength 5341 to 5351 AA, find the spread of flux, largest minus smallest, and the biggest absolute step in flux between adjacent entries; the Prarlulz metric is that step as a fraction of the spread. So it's 1.00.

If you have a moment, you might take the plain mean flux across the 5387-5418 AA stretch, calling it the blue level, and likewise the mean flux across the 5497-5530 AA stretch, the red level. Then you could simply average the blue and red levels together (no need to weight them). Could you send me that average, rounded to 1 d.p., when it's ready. 17.9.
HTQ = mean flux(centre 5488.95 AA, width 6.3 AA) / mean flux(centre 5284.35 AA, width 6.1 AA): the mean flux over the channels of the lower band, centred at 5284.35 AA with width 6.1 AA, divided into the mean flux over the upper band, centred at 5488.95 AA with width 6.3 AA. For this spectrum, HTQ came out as 1.06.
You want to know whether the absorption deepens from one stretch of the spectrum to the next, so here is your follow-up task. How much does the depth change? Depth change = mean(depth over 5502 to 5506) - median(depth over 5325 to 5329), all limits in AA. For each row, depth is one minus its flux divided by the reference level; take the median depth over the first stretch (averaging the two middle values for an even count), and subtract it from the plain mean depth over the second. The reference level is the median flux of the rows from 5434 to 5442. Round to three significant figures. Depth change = -0.114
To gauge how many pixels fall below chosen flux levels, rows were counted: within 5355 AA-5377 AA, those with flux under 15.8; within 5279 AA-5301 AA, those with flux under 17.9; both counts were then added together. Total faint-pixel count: 11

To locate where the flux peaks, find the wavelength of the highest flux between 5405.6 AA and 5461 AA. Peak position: 5412.41 AA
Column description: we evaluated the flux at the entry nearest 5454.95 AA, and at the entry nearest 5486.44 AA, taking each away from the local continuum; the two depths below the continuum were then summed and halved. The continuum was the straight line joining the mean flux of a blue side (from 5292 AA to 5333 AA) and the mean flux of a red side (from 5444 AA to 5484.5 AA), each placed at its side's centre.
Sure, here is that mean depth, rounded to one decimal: 0.9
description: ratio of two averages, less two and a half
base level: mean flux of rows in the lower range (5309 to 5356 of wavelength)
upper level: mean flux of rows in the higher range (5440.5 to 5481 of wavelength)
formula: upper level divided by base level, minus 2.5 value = -1.54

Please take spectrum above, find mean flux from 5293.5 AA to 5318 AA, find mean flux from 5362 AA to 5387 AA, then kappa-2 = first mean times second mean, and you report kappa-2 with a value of 332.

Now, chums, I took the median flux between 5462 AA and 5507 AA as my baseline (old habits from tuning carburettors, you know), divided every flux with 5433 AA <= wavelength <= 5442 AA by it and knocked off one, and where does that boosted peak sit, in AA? 5438.64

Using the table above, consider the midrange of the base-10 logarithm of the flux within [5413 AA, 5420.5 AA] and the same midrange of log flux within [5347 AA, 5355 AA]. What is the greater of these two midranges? 1.25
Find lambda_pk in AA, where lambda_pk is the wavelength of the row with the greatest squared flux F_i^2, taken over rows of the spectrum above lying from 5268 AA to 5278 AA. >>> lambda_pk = 5277.04 AA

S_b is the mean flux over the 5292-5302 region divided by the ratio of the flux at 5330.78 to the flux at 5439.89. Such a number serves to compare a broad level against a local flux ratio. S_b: 26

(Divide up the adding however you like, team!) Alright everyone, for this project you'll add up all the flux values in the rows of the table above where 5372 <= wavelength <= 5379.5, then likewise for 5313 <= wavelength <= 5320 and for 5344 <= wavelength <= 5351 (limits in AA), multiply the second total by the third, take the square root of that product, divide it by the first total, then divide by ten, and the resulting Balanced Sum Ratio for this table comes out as 0.096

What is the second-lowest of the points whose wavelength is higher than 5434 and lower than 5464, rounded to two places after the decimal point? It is 11.11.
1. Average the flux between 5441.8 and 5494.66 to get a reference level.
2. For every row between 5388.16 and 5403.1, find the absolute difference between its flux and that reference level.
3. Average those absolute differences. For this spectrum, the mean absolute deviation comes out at 1.68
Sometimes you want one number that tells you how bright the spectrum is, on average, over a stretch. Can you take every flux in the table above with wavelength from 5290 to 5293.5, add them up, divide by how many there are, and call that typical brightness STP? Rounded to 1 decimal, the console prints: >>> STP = 20.5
